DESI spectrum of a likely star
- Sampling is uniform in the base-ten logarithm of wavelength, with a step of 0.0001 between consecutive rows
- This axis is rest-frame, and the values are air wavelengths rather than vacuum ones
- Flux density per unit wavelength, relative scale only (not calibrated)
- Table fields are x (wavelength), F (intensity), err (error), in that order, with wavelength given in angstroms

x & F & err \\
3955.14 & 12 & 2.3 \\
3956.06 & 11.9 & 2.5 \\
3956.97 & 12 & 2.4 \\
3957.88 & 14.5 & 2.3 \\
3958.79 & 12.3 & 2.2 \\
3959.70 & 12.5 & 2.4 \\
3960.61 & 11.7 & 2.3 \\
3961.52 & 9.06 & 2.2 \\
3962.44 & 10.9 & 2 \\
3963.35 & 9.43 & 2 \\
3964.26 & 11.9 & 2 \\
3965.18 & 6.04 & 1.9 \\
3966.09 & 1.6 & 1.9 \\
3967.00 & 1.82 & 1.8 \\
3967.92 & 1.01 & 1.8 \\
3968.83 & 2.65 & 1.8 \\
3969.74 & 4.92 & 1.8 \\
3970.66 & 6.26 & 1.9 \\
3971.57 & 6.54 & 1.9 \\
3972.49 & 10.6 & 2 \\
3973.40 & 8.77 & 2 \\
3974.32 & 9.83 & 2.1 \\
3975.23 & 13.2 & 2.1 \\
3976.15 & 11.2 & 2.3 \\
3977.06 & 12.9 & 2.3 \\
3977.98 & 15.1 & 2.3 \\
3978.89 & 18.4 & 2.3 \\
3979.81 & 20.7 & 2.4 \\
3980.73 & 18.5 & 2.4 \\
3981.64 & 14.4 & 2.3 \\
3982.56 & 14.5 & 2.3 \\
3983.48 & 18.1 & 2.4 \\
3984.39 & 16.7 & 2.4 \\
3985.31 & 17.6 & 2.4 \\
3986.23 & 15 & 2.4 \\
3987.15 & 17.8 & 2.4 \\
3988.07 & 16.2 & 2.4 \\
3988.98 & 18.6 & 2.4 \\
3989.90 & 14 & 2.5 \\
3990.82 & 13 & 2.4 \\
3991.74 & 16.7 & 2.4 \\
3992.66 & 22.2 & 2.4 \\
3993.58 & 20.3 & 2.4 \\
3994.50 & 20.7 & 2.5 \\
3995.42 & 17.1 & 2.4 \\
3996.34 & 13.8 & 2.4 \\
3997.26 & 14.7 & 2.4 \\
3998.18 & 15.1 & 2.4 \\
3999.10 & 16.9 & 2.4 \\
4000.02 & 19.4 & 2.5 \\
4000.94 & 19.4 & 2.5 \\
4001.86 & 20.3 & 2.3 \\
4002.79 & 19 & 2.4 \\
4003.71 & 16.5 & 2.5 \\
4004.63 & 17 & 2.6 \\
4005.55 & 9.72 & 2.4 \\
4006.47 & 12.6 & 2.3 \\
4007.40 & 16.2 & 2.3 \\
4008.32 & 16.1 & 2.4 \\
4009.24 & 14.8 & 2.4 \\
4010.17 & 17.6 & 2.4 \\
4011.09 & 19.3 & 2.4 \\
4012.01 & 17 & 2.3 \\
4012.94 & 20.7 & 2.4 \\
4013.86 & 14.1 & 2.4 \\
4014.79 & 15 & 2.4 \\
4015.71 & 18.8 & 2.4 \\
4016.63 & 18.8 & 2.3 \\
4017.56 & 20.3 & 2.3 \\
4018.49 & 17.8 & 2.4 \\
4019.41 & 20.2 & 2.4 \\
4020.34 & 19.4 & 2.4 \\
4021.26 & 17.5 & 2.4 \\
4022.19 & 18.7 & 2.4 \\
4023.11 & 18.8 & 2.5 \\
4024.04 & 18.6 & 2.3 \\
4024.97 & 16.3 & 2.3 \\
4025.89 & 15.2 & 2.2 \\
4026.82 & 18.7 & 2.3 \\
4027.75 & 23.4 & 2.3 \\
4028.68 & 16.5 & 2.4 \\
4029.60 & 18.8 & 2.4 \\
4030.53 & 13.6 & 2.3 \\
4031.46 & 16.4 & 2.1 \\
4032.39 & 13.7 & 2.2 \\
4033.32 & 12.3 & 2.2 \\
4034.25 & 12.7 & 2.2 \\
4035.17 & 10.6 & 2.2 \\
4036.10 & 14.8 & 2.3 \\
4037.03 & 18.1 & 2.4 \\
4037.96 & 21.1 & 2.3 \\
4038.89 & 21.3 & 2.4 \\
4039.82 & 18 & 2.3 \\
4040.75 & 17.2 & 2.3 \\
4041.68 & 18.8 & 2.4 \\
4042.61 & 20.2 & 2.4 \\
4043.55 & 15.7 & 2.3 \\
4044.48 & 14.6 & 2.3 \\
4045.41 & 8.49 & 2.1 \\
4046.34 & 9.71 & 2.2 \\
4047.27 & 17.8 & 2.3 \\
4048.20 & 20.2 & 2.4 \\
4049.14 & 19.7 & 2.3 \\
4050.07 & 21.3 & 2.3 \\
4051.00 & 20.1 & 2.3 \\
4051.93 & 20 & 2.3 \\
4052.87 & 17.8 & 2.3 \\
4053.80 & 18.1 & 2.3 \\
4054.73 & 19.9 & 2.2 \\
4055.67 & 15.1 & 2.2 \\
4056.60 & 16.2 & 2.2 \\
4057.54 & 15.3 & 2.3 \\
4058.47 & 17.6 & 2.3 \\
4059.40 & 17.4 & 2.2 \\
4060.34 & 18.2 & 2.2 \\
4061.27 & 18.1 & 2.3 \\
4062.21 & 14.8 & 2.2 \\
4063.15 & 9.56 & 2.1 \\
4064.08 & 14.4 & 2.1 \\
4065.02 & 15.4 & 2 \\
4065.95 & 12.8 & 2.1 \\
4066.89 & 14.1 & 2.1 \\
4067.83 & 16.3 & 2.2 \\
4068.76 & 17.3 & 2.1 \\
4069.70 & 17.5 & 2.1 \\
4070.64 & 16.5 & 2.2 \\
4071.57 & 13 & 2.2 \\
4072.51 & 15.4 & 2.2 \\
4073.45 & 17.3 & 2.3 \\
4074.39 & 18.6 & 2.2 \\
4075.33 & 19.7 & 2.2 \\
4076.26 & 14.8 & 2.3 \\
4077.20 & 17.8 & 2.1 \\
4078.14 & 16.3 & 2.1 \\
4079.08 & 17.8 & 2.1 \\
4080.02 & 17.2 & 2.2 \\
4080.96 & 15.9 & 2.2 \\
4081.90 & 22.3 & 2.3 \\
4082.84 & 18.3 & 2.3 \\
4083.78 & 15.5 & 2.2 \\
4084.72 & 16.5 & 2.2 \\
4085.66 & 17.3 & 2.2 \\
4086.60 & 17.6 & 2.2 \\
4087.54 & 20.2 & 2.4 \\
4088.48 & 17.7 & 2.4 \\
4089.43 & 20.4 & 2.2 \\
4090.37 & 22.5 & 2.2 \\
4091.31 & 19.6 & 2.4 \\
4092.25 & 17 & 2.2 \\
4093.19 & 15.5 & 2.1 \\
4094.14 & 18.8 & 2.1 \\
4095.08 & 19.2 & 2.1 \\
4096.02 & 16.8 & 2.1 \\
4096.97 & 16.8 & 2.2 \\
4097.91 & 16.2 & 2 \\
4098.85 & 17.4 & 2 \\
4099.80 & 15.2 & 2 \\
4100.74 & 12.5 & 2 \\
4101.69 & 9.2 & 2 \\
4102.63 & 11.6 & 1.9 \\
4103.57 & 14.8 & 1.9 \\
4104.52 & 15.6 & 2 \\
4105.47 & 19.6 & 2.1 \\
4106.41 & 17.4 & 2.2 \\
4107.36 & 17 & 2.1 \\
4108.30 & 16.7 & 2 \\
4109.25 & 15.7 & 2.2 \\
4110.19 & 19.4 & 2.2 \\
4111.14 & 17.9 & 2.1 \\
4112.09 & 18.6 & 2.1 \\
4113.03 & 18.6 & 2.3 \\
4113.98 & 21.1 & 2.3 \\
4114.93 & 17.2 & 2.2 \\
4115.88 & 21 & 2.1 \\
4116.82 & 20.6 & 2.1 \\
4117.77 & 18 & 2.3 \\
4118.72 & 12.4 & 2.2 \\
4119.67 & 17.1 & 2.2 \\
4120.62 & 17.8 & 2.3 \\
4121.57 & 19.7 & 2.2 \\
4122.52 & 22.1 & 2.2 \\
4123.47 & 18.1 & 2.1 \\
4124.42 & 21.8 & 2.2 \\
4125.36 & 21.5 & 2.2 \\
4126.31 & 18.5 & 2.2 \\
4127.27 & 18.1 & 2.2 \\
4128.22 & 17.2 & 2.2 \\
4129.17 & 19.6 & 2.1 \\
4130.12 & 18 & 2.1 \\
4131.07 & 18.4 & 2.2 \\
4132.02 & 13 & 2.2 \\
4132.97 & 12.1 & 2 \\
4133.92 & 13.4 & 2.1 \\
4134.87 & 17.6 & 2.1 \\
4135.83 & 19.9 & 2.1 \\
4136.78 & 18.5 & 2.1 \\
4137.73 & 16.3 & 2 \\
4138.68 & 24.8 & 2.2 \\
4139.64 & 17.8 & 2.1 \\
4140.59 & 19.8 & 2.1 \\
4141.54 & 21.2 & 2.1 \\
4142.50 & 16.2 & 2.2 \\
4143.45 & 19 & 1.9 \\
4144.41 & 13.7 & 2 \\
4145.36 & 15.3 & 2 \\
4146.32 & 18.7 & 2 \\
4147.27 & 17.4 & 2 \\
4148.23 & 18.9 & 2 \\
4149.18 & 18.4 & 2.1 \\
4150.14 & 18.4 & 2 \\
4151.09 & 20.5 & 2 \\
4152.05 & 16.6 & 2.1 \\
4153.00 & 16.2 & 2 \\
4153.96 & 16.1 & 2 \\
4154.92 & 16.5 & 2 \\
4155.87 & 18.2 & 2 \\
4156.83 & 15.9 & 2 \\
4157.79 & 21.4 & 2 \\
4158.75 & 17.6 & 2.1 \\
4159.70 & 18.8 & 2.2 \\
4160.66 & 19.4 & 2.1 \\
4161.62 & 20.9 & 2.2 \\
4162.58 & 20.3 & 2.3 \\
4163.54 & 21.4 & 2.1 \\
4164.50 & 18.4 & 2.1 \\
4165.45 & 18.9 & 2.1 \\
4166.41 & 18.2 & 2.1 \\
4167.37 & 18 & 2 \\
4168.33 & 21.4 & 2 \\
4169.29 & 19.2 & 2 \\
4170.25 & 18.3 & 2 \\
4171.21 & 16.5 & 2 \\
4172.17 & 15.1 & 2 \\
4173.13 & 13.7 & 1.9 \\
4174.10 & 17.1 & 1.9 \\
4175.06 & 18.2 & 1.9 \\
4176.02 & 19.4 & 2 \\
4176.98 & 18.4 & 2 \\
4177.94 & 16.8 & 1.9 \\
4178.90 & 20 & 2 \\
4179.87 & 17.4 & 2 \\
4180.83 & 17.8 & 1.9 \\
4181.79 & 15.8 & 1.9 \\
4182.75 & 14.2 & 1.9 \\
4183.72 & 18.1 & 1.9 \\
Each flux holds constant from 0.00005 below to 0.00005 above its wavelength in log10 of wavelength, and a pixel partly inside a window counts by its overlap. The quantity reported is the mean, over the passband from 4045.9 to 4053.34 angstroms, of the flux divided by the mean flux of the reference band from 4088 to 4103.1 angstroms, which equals 1.10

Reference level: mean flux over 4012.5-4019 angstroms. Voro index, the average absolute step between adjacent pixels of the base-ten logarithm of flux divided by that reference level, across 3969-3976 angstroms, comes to 0.10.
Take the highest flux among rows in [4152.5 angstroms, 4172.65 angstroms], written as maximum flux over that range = 21.4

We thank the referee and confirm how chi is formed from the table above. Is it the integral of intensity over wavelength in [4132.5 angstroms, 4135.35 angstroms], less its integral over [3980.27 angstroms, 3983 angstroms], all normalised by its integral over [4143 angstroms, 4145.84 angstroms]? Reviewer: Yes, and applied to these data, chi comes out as -0.05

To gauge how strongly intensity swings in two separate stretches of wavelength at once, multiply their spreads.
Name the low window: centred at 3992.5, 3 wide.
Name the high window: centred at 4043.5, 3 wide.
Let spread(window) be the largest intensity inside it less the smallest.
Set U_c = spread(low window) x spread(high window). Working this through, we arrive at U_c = 31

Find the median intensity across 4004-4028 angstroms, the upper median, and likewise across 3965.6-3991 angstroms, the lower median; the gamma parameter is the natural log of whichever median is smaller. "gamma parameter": 2.61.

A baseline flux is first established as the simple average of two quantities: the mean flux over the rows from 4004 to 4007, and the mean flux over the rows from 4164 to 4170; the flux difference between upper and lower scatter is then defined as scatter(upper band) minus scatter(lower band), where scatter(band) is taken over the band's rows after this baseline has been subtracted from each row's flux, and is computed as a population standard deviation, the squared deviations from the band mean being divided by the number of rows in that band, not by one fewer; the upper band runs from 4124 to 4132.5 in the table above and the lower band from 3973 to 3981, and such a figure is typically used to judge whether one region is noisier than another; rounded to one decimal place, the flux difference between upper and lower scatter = -1.5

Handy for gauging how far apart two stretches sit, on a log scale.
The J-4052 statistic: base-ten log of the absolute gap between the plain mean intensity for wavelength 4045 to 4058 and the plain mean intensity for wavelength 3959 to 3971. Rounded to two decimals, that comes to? 1.01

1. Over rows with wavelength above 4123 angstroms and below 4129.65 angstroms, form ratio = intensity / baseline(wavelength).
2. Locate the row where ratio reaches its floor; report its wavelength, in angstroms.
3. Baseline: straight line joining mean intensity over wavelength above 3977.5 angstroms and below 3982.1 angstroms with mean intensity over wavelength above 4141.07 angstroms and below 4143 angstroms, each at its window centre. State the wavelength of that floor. 4128.22 angstroms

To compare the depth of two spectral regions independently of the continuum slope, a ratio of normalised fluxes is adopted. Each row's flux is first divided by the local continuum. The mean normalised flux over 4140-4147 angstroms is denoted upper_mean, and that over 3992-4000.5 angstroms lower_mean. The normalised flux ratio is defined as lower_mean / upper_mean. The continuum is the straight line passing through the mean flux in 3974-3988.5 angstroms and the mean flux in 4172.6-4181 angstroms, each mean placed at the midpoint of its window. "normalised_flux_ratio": 1.10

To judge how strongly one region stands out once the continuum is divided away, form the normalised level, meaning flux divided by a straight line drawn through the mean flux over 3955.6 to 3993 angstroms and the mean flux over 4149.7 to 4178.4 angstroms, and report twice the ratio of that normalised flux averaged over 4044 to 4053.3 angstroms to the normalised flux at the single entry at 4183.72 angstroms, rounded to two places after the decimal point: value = 2.42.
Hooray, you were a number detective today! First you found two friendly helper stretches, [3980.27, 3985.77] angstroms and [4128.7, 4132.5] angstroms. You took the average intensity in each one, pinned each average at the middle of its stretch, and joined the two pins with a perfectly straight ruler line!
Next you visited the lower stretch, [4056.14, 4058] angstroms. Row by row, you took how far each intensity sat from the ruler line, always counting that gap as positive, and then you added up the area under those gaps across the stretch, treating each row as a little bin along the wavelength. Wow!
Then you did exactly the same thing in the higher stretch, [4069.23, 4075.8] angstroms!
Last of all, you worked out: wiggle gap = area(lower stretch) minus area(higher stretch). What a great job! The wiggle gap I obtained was -8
